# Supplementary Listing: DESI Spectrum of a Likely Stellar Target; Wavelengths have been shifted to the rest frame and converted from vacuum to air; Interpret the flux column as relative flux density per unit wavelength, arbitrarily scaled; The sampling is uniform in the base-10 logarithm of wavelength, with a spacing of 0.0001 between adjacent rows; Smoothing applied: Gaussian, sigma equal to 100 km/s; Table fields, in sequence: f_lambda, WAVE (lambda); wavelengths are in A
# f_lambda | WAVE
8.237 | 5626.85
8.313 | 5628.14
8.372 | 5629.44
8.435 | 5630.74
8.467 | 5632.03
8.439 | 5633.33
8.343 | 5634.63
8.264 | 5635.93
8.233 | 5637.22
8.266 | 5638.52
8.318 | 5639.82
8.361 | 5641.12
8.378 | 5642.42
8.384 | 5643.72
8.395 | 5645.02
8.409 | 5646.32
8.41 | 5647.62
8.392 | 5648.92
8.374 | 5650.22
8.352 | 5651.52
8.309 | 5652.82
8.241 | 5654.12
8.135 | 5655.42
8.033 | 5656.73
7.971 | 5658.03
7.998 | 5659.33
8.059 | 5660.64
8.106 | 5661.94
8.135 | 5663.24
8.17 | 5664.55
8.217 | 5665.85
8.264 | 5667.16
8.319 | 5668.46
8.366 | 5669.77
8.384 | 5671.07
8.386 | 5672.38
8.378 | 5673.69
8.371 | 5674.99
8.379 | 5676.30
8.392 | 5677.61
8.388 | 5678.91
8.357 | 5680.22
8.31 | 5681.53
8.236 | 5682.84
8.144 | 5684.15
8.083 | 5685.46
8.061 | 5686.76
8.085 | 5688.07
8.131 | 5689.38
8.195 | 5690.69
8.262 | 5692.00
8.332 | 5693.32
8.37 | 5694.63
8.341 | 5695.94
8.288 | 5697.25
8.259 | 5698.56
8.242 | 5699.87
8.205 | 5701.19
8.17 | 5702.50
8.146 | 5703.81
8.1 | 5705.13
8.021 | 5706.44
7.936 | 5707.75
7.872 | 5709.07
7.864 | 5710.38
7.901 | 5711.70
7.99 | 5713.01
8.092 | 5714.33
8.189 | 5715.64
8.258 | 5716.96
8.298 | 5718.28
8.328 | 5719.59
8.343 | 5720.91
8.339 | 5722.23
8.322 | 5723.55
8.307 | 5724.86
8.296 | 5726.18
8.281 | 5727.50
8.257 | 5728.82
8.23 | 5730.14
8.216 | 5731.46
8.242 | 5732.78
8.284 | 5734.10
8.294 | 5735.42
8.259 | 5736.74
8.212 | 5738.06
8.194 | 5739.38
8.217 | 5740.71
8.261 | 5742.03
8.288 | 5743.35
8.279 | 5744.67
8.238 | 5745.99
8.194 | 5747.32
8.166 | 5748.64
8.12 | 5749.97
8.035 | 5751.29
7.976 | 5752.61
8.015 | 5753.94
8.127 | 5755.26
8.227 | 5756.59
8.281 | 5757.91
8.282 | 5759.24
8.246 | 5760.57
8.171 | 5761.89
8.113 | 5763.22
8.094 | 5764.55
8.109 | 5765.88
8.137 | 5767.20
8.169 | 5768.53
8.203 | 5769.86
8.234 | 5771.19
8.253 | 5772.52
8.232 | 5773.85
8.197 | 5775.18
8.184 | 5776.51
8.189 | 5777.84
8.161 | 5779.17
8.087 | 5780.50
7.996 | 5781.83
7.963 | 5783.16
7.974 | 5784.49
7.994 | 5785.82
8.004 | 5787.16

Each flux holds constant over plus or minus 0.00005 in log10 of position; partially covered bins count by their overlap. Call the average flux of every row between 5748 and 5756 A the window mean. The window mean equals 8.1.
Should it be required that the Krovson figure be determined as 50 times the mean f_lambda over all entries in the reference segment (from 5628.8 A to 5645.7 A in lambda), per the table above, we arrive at 418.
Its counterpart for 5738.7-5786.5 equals 408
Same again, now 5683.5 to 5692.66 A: 407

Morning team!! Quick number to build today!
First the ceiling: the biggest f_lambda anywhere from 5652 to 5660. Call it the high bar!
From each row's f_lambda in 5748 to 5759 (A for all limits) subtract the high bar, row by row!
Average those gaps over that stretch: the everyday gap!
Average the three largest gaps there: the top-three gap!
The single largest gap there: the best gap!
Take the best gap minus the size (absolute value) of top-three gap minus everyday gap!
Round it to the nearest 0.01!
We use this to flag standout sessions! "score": -0.13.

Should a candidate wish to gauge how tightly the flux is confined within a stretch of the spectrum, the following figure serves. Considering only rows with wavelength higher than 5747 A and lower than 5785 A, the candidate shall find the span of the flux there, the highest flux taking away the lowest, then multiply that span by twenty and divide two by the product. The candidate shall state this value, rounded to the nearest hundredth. 0.31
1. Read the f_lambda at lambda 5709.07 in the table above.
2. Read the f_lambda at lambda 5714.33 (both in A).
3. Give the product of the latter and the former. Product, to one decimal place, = 63.7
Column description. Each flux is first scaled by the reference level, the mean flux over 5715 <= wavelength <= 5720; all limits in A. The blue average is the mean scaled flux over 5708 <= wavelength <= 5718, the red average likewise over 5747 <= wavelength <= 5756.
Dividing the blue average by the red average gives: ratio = 0.99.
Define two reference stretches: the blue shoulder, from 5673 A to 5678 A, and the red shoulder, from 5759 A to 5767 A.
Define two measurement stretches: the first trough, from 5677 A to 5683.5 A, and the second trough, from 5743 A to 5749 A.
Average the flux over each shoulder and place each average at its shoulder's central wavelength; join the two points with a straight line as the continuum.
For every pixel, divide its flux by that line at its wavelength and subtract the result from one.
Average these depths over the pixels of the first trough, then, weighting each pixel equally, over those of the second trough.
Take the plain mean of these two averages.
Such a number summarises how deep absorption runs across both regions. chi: 0.000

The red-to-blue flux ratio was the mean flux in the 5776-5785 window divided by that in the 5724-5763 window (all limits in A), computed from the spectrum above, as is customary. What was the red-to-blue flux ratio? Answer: 0.984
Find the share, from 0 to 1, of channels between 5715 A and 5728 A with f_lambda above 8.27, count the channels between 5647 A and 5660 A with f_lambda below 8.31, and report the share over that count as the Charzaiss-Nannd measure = 0.13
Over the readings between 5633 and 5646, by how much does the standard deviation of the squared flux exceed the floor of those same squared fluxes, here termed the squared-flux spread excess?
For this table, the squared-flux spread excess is -67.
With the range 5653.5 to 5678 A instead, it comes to -61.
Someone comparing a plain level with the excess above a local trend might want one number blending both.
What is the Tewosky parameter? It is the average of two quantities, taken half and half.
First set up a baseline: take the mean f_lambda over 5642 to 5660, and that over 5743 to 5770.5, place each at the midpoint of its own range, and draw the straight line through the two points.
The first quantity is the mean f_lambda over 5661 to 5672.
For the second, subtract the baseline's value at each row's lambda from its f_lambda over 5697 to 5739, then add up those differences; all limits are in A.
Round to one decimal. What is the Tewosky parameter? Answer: 3.9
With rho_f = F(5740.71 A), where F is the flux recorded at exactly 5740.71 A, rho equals 8.217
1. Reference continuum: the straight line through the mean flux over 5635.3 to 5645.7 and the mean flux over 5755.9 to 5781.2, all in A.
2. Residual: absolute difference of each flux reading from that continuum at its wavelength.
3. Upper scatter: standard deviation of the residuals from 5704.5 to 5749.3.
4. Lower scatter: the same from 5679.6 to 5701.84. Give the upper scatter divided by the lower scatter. 1.7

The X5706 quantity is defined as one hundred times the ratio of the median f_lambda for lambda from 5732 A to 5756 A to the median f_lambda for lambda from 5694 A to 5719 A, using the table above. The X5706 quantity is 101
